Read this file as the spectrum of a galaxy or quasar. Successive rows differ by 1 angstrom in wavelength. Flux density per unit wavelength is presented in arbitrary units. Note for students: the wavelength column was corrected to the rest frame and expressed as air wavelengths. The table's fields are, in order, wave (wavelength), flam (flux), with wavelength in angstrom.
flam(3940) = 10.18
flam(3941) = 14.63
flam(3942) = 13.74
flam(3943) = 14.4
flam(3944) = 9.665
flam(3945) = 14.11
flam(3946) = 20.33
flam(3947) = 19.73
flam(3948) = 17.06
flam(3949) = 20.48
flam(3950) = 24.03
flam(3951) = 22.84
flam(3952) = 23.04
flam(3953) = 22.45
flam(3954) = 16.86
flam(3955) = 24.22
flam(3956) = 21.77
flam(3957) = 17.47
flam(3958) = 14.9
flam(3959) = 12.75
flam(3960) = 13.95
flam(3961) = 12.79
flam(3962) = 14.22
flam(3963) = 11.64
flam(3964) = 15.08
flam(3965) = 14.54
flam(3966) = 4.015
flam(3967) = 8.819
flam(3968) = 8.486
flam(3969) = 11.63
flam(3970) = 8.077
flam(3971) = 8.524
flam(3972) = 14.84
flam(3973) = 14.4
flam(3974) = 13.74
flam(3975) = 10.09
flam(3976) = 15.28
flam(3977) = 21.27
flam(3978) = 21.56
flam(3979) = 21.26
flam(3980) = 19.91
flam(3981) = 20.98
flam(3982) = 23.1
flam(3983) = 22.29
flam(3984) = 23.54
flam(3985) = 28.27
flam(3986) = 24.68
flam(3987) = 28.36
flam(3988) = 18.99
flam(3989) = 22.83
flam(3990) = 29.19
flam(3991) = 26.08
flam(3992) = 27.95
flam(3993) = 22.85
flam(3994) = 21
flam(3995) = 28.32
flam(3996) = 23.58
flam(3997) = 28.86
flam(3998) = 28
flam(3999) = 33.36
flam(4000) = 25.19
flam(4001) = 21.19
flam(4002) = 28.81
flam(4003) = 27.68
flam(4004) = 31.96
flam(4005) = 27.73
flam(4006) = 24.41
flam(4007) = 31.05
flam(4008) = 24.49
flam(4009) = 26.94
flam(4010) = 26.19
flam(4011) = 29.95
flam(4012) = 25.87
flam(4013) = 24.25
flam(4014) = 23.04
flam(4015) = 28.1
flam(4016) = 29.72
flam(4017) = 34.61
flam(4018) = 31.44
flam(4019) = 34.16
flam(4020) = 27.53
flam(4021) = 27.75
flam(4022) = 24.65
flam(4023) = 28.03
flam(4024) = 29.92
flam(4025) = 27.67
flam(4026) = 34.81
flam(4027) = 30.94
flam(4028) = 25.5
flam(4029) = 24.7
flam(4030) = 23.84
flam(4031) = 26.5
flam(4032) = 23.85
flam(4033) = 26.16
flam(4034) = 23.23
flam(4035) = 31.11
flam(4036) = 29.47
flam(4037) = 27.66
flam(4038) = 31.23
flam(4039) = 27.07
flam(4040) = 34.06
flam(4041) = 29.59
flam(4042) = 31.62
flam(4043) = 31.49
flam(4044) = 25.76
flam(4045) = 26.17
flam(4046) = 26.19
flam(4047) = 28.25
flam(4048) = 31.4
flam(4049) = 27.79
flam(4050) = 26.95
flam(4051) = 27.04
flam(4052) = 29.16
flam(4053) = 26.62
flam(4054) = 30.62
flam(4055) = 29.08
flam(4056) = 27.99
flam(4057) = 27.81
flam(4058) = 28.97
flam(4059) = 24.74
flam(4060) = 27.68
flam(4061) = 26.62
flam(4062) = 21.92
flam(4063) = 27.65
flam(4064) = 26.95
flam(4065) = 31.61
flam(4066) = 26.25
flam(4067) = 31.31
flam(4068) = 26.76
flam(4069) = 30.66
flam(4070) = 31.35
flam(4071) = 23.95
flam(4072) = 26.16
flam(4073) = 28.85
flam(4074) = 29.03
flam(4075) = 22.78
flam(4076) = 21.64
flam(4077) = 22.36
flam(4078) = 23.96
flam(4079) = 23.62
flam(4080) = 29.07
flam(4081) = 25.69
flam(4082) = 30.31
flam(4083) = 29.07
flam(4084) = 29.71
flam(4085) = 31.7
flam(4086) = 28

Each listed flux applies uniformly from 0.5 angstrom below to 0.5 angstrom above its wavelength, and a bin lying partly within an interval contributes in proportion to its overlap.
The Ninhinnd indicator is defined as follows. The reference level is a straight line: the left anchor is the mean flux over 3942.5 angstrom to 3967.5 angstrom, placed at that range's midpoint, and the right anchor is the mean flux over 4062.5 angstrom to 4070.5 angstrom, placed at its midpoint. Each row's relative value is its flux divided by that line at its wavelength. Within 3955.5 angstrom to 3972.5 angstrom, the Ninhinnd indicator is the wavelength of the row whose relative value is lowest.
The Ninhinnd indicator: 3966 angstrom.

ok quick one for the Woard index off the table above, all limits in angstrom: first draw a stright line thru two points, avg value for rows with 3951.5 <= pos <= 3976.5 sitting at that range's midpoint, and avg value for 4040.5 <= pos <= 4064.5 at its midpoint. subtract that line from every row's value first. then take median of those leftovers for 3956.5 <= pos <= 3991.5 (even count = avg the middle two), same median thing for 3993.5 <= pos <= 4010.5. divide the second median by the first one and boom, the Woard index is 7.7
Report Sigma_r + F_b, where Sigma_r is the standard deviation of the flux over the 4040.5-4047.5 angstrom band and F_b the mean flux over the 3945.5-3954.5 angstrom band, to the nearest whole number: 23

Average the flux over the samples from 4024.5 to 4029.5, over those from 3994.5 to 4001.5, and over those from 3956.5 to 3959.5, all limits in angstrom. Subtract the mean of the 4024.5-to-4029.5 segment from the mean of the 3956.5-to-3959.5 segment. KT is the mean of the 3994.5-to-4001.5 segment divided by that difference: -2.0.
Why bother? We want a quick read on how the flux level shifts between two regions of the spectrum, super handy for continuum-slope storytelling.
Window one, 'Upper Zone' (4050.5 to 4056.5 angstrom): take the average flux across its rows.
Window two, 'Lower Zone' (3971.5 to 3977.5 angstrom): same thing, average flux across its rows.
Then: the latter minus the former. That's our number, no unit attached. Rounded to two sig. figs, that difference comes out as -13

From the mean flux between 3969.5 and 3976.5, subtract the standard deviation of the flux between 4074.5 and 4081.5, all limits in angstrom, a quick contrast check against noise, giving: 10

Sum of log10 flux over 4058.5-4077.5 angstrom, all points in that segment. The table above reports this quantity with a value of 27.1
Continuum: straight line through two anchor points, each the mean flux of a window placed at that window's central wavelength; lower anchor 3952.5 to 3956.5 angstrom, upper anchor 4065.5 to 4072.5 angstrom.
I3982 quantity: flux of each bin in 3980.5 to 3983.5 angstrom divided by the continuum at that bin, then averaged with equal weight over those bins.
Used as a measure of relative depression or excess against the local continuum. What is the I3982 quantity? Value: 0.96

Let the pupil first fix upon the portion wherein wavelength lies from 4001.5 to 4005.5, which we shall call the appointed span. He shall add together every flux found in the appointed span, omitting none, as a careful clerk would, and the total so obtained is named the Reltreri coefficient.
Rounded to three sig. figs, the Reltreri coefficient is 116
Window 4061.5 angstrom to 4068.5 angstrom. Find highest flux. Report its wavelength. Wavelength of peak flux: 4065 angstrom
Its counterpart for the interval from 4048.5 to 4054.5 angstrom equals 4054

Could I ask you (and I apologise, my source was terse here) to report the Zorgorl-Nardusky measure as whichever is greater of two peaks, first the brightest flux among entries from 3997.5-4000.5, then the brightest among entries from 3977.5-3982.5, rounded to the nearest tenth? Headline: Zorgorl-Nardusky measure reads 33.4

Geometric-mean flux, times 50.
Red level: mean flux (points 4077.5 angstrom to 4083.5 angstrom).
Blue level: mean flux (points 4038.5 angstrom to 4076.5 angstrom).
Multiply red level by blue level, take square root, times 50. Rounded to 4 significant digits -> 1371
